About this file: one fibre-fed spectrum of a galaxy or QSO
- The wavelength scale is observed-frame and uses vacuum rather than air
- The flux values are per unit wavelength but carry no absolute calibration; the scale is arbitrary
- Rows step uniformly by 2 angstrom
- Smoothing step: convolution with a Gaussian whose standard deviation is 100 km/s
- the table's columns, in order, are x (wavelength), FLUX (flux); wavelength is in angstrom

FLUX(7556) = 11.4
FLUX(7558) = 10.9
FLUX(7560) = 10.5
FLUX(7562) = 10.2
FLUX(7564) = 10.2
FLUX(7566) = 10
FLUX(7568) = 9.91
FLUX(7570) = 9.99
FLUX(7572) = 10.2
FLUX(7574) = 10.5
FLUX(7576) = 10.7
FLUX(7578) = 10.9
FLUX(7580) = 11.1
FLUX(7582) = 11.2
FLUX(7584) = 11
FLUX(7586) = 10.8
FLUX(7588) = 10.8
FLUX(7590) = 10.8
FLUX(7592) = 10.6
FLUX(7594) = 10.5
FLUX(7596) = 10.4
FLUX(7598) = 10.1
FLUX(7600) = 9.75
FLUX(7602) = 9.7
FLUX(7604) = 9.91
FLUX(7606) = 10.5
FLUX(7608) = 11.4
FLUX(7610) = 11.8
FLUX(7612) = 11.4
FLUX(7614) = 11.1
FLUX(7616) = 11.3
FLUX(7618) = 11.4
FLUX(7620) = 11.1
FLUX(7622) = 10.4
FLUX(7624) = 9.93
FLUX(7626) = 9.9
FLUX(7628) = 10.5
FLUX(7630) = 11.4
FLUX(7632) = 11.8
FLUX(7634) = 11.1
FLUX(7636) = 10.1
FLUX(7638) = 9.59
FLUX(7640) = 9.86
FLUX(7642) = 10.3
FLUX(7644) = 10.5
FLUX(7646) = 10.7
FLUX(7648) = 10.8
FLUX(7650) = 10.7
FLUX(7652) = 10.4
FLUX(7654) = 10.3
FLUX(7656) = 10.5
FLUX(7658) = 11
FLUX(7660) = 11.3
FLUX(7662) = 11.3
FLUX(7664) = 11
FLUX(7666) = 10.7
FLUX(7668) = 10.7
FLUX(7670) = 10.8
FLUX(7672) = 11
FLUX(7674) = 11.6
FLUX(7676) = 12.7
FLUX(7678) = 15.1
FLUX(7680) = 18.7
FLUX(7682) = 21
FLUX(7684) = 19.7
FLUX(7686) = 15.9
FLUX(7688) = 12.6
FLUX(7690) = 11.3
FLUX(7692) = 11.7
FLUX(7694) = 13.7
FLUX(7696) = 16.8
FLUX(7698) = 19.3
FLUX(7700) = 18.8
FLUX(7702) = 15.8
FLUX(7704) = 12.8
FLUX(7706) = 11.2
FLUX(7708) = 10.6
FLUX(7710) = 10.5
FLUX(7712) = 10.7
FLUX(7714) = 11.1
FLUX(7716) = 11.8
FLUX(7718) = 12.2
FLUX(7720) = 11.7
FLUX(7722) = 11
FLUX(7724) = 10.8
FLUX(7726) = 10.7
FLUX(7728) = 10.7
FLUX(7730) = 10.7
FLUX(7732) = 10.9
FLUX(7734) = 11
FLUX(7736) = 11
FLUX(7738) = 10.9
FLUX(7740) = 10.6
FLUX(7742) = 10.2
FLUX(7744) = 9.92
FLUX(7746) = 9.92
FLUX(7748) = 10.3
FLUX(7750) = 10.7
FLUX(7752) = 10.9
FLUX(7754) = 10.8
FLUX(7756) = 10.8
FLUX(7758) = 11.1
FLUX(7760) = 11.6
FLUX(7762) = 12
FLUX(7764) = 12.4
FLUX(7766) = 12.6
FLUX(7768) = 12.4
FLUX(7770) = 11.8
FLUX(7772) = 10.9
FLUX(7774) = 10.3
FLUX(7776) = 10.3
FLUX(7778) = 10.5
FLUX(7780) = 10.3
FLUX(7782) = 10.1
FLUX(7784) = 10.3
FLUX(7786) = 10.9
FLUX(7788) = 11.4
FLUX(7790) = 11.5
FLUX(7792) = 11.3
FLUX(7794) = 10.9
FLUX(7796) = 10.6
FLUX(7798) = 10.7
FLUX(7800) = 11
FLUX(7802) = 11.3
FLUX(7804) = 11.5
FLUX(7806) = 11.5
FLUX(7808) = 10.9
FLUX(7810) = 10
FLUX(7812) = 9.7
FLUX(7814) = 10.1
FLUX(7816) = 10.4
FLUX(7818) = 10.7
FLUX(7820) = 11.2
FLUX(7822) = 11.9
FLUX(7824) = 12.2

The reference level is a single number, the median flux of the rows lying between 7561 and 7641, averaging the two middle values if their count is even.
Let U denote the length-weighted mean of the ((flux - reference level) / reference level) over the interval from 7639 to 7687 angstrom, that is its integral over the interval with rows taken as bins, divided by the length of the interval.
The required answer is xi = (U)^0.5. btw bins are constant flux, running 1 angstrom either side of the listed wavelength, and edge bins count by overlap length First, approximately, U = 0.18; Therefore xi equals 0.4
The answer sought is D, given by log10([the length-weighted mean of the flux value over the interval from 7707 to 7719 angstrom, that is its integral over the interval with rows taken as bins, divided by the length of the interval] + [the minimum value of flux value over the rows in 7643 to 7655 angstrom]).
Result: 1.33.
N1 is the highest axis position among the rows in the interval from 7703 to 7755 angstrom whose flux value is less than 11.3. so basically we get 7754 angstrom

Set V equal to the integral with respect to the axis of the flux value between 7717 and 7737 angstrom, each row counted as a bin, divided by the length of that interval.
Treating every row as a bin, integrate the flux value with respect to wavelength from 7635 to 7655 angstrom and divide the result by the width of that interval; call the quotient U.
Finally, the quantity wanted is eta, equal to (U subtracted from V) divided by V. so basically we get 0.07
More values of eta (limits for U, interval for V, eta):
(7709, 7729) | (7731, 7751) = -0.05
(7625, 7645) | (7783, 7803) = 0.04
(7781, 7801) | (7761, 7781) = 0.04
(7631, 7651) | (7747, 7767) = 0.07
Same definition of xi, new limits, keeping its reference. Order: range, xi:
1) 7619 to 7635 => 0.2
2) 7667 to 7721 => 0.6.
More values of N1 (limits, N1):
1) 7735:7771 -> 7758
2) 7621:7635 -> 7634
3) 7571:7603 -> 7602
